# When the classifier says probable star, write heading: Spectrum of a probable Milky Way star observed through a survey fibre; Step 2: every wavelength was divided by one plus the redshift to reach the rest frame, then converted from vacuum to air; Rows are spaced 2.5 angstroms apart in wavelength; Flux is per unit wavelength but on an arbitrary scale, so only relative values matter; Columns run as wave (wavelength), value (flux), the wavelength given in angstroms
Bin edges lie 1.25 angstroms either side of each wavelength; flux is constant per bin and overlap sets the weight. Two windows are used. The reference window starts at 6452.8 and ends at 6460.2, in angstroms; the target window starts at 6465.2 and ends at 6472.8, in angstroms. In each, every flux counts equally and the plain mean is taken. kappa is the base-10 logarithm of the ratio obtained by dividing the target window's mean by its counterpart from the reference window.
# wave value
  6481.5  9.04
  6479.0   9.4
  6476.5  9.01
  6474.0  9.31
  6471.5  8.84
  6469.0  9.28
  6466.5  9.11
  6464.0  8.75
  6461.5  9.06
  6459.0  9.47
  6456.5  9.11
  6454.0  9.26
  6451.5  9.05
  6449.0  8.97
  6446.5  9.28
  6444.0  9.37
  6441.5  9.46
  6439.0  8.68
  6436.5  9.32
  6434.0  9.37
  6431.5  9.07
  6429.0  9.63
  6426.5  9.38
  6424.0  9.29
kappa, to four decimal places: -0.0096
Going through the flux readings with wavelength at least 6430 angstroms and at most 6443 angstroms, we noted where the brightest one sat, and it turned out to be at 6441.5 angstroms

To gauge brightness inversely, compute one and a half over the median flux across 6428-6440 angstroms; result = 0.161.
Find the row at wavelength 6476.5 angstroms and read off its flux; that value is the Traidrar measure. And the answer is 9.01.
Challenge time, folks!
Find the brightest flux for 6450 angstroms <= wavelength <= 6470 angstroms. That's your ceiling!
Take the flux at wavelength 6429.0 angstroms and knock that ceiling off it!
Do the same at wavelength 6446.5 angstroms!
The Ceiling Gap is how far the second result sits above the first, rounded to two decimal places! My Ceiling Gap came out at -0.35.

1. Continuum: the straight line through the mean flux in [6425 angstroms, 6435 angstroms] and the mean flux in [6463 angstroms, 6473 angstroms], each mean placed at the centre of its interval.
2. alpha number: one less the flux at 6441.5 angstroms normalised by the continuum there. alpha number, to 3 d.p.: -0.022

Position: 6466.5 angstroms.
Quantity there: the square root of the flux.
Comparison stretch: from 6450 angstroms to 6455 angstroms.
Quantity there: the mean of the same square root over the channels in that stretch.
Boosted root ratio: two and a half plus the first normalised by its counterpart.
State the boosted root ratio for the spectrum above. 3.498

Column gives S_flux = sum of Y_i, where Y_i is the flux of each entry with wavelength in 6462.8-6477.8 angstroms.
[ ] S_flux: 54.3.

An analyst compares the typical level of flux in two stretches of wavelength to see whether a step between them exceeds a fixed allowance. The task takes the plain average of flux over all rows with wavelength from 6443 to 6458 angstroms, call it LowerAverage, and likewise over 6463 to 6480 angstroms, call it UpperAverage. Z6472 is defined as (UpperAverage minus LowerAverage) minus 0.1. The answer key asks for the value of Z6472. -0.17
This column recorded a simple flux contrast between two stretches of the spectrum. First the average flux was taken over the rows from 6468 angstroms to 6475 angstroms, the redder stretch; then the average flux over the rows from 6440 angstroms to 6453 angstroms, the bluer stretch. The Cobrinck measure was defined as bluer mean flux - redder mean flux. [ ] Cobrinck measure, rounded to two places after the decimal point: 0.08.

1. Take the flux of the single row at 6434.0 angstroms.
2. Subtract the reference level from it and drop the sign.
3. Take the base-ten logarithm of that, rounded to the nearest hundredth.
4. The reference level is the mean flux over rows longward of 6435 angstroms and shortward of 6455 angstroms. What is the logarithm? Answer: -0.71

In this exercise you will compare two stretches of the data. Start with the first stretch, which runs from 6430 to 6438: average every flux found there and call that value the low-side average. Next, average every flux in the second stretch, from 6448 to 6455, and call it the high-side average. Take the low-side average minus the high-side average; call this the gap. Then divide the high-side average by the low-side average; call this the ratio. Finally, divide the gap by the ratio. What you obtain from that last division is 0.16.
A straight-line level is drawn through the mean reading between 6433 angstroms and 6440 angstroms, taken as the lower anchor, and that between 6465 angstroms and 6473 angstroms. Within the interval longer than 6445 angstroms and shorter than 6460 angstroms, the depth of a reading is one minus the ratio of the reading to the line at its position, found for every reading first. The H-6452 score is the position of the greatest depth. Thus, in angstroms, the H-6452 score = 6449.0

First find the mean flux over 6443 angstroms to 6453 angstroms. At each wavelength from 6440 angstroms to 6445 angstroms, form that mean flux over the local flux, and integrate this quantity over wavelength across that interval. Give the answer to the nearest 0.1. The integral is 4.9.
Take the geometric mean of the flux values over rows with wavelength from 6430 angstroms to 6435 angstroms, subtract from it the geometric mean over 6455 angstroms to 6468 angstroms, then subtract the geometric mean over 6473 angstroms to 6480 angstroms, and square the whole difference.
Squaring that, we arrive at 83.1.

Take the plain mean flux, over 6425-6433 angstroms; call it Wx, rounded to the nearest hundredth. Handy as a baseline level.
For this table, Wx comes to 9.36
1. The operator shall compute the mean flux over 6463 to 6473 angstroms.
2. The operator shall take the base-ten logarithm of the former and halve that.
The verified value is 0.477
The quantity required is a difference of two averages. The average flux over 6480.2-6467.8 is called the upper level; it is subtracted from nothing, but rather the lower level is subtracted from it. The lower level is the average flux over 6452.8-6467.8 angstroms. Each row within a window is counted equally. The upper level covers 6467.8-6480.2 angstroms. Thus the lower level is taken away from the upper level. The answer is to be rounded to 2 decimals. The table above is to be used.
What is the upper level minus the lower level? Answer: 0.04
